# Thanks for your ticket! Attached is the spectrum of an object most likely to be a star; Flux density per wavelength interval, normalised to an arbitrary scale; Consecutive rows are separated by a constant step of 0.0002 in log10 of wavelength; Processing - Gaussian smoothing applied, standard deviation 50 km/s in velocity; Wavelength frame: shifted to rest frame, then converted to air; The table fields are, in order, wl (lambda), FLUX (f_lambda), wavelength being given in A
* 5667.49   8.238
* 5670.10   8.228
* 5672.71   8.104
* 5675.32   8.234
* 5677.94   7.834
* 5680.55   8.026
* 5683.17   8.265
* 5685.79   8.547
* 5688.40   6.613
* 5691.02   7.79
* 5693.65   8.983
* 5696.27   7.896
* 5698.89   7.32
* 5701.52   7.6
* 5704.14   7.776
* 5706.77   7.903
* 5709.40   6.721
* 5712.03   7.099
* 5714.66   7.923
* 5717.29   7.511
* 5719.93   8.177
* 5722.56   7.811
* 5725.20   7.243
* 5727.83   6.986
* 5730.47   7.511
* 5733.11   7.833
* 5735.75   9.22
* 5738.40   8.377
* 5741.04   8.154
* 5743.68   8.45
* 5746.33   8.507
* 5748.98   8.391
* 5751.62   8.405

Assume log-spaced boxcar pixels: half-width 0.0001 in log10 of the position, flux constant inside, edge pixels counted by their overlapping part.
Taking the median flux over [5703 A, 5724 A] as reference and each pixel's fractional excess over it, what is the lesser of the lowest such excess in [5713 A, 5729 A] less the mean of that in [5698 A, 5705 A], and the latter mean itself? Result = -0.074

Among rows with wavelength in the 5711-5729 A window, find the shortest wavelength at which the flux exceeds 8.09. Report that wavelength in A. 5719.93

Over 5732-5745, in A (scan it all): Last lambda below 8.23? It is 5741.04 A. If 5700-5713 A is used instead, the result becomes 5712.03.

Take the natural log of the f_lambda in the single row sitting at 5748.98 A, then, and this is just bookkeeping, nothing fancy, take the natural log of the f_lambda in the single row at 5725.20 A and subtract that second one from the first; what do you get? 0.15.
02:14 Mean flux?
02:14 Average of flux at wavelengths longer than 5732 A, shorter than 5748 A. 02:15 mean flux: 8.4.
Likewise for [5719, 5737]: 7.8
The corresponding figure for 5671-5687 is 8.2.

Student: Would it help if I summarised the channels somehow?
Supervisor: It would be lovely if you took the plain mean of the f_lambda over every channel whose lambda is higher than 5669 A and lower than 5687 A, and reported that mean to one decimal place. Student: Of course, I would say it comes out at 8.2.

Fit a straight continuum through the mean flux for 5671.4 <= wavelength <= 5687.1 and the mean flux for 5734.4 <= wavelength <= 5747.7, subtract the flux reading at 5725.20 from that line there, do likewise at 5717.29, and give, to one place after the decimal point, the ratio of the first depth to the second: 1.4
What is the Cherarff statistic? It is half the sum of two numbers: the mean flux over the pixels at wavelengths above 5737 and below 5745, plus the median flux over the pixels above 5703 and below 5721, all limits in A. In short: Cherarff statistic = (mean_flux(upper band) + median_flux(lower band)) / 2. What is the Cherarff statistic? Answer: 8.1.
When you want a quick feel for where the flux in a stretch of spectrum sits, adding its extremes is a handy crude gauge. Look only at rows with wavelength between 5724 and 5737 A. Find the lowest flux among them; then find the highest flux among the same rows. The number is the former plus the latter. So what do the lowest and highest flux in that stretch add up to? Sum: 16.2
